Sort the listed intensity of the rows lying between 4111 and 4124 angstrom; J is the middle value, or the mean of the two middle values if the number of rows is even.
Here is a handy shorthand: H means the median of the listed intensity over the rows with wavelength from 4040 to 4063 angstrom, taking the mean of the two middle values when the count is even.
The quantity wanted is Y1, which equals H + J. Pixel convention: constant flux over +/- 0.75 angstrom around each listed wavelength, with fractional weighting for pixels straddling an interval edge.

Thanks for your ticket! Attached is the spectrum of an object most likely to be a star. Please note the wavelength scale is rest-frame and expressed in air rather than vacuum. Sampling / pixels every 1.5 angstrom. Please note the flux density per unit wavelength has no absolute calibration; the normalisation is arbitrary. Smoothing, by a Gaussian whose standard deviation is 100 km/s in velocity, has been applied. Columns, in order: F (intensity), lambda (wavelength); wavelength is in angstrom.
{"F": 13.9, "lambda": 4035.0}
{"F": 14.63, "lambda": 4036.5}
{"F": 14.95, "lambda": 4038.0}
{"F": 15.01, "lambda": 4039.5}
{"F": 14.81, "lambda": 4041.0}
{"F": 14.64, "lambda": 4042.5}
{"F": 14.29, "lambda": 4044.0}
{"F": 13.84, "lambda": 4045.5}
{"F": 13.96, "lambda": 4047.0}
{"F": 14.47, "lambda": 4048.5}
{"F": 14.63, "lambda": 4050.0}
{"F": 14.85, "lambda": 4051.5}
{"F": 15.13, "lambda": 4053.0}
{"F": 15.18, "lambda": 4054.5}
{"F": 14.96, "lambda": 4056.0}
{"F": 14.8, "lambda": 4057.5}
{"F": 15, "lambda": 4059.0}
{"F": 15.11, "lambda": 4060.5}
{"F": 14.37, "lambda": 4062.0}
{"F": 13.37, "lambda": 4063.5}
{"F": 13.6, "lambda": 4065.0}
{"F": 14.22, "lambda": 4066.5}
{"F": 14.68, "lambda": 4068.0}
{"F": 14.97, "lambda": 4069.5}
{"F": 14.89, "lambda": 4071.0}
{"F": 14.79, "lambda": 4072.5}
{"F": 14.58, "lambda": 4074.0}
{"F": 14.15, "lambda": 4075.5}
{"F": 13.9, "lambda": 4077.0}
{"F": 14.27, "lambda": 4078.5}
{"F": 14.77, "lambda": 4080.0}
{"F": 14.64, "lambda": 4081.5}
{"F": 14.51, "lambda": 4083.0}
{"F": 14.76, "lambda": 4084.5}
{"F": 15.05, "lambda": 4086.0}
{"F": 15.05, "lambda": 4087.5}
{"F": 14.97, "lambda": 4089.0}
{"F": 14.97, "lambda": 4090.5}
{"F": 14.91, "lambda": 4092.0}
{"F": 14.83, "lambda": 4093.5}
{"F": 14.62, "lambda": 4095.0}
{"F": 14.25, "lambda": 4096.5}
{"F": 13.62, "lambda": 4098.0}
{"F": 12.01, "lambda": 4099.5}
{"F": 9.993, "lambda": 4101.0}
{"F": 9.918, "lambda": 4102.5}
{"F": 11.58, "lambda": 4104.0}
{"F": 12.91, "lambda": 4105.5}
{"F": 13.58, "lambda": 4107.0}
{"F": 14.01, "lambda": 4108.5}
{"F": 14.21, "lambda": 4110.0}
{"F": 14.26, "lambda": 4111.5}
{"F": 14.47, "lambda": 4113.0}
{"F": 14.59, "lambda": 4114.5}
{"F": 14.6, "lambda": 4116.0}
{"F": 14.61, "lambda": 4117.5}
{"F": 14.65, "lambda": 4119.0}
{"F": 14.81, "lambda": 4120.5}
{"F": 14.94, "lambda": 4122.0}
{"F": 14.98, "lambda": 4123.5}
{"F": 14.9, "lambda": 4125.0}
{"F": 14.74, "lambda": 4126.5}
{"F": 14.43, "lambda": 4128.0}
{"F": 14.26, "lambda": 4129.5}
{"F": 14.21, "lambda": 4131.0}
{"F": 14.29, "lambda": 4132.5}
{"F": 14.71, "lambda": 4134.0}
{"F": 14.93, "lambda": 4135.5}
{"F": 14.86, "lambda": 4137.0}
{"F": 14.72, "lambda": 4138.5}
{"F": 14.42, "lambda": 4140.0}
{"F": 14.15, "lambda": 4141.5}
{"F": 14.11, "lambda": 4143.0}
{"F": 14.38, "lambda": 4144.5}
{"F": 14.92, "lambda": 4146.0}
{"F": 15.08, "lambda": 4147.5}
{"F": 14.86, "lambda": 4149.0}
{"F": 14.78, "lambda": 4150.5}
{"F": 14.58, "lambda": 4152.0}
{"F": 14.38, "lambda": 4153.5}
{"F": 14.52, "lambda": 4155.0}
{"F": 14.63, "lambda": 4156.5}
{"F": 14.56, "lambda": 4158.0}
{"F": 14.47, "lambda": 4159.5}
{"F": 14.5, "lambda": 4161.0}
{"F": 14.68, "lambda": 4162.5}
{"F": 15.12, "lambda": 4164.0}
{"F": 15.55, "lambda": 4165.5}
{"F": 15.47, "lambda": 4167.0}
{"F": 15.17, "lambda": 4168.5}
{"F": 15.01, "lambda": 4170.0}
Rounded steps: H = 14.8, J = 14.6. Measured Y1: 29.4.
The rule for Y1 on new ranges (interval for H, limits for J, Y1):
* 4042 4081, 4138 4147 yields 29.0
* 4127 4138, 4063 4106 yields 29.0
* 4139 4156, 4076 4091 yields 29.3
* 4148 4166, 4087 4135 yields 29.1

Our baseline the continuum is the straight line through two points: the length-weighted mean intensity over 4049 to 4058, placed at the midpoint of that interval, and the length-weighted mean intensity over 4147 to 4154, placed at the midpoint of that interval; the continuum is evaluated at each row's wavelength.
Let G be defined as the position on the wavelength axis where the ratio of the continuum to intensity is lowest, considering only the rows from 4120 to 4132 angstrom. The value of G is 4123.5 angstrom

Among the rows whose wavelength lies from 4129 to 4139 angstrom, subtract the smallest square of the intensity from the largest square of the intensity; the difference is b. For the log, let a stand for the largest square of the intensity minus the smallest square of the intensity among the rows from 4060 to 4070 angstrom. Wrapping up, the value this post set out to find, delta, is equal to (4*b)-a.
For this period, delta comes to 34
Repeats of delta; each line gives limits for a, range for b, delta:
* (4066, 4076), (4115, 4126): 21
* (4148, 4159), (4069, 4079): 110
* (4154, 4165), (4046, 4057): 123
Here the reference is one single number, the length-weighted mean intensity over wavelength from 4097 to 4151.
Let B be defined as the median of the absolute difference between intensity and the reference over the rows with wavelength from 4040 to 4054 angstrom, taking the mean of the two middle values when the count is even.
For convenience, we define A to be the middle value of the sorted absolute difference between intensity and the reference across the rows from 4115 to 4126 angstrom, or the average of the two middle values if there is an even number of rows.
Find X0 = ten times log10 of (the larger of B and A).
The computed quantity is -1.29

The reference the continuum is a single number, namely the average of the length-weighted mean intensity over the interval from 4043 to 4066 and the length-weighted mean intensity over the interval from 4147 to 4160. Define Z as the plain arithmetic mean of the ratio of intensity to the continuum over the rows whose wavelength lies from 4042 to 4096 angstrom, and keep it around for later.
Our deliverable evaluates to 1.00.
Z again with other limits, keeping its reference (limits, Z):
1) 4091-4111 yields 0.90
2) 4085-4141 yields 0.97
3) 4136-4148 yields 1.00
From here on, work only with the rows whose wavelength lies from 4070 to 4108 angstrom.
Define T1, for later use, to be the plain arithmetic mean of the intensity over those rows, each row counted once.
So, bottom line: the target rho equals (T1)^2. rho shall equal 193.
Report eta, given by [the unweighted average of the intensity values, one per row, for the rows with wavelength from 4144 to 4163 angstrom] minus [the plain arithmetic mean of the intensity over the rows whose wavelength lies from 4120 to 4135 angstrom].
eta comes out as 0.01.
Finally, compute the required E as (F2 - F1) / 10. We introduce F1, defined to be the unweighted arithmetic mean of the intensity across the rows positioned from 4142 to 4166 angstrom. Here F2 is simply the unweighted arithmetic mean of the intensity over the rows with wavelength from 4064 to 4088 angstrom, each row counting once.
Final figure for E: -0.014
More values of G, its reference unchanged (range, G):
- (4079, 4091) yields 4087.5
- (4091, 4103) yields 4092.0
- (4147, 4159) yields 4147.5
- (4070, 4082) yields 4071.0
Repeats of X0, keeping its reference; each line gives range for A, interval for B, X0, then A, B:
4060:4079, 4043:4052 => -2.90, 0.51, 0.3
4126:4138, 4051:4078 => -1.38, 0.50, 0.7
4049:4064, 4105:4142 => -0.77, 0.84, 0.5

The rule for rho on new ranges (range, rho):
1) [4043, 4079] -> 210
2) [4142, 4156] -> 214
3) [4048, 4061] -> 222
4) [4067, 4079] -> 211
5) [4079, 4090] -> 220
